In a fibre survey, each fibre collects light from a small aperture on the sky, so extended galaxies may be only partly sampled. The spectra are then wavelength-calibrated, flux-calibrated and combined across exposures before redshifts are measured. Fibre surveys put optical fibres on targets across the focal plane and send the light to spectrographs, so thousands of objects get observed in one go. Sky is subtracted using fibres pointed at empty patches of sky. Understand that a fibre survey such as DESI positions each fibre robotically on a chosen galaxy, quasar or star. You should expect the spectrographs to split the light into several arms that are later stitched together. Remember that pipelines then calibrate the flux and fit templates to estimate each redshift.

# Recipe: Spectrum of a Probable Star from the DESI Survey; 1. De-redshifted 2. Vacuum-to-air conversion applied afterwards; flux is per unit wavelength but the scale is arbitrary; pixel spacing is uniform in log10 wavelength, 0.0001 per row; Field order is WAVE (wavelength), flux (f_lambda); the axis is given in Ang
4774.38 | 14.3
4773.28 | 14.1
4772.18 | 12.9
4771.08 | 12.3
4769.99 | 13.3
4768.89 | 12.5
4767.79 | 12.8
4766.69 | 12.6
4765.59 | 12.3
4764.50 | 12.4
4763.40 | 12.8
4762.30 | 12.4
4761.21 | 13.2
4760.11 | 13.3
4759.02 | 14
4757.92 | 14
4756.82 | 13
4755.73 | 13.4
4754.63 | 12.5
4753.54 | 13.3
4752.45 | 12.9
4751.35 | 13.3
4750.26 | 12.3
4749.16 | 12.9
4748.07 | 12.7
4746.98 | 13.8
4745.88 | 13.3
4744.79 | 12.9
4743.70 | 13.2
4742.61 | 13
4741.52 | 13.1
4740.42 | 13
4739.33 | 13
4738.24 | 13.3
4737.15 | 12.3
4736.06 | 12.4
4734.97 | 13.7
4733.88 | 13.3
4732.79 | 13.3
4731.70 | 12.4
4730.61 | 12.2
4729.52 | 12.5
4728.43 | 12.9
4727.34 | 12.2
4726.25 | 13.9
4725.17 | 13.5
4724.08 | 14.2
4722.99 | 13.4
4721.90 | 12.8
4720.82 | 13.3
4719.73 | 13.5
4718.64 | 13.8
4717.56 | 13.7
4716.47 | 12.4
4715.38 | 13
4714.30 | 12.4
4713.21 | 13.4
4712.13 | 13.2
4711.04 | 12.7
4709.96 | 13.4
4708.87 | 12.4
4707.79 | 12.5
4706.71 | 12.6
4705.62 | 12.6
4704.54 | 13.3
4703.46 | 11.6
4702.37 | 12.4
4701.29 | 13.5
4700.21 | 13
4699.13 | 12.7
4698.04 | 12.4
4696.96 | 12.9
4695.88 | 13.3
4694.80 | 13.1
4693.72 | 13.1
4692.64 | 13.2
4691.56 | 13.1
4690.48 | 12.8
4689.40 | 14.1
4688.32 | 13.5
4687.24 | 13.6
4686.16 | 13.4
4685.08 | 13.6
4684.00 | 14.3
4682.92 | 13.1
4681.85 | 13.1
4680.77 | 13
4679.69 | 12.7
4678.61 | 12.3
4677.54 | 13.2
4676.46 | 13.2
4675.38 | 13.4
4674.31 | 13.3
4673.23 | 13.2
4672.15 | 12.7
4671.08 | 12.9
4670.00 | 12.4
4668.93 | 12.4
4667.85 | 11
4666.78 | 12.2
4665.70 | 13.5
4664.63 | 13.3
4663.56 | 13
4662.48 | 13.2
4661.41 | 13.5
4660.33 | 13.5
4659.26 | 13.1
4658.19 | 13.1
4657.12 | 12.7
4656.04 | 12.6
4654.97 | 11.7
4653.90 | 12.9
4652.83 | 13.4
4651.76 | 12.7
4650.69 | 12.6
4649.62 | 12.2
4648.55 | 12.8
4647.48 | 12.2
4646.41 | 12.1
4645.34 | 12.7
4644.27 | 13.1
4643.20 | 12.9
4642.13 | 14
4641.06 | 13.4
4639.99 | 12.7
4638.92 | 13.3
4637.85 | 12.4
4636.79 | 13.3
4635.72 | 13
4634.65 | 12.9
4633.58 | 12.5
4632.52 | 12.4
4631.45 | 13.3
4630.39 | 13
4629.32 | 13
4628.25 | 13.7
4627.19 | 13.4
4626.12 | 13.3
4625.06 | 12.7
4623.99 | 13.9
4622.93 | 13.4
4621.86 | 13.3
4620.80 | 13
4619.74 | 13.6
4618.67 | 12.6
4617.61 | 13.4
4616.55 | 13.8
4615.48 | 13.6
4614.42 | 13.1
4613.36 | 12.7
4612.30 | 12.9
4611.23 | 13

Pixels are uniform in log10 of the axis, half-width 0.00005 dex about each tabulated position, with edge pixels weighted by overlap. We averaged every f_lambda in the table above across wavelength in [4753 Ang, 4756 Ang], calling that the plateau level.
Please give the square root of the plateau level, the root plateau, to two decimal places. 3.61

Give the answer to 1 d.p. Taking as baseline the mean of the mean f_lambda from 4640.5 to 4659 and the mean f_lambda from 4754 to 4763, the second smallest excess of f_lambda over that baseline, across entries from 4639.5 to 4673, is -1.3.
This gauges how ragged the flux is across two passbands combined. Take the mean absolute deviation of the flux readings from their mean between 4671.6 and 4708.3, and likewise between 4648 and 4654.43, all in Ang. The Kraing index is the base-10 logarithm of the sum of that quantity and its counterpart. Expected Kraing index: -0.19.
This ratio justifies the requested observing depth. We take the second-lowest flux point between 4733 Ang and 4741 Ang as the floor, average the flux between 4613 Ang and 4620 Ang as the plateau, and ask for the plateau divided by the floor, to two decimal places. 1.07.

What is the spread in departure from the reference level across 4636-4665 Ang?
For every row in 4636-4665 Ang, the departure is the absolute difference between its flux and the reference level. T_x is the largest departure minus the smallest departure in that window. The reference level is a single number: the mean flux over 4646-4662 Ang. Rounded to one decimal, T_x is 1.2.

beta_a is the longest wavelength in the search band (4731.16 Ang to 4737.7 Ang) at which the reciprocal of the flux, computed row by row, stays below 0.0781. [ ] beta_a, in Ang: 4734.97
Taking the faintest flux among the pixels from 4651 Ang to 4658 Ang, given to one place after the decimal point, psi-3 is 11.7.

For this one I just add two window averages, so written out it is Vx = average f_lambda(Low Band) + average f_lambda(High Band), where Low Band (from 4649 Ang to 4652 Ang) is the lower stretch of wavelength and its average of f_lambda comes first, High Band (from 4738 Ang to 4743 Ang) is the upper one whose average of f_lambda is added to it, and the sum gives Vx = 25.6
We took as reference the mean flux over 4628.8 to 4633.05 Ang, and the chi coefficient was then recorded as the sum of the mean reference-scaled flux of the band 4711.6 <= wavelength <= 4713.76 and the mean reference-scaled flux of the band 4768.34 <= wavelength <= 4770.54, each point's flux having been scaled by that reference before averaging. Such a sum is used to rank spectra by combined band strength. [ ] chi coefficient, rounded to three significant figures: 2.03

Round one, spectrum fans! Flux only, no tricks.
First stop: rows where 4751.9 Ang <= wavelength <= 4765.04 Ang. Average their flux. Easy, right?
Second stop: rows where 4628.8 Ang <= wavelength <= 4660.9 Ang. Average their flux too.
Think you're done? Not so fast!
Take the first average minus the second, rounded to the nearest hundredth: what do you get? 0.25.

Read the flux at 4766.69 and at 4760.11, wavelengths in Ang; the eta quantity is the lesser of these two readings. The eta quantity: 12.6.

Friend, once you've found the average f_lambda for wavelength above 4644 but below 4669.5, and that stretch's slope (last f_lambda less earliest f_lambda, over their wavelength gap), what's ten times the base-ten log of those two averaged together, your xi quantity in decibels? 8.03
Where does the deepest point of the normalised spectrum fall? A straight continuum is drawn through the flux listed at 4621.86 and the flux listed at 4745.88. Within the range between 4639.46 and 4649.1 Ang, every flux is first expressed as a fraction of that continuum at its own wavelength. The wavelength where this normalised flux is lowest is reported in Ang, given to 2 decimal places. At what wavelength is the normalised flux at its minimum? 4646.41 Ang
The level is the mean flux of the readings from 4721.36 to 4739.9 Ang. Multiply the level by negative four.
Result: -52.1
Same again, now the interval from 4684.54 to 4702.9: -52.6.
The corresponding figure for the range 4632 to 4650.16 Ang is -51.3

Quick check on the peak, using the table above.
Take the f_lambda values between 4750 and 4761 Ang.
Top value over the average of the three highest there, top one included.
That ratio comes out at 1.01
